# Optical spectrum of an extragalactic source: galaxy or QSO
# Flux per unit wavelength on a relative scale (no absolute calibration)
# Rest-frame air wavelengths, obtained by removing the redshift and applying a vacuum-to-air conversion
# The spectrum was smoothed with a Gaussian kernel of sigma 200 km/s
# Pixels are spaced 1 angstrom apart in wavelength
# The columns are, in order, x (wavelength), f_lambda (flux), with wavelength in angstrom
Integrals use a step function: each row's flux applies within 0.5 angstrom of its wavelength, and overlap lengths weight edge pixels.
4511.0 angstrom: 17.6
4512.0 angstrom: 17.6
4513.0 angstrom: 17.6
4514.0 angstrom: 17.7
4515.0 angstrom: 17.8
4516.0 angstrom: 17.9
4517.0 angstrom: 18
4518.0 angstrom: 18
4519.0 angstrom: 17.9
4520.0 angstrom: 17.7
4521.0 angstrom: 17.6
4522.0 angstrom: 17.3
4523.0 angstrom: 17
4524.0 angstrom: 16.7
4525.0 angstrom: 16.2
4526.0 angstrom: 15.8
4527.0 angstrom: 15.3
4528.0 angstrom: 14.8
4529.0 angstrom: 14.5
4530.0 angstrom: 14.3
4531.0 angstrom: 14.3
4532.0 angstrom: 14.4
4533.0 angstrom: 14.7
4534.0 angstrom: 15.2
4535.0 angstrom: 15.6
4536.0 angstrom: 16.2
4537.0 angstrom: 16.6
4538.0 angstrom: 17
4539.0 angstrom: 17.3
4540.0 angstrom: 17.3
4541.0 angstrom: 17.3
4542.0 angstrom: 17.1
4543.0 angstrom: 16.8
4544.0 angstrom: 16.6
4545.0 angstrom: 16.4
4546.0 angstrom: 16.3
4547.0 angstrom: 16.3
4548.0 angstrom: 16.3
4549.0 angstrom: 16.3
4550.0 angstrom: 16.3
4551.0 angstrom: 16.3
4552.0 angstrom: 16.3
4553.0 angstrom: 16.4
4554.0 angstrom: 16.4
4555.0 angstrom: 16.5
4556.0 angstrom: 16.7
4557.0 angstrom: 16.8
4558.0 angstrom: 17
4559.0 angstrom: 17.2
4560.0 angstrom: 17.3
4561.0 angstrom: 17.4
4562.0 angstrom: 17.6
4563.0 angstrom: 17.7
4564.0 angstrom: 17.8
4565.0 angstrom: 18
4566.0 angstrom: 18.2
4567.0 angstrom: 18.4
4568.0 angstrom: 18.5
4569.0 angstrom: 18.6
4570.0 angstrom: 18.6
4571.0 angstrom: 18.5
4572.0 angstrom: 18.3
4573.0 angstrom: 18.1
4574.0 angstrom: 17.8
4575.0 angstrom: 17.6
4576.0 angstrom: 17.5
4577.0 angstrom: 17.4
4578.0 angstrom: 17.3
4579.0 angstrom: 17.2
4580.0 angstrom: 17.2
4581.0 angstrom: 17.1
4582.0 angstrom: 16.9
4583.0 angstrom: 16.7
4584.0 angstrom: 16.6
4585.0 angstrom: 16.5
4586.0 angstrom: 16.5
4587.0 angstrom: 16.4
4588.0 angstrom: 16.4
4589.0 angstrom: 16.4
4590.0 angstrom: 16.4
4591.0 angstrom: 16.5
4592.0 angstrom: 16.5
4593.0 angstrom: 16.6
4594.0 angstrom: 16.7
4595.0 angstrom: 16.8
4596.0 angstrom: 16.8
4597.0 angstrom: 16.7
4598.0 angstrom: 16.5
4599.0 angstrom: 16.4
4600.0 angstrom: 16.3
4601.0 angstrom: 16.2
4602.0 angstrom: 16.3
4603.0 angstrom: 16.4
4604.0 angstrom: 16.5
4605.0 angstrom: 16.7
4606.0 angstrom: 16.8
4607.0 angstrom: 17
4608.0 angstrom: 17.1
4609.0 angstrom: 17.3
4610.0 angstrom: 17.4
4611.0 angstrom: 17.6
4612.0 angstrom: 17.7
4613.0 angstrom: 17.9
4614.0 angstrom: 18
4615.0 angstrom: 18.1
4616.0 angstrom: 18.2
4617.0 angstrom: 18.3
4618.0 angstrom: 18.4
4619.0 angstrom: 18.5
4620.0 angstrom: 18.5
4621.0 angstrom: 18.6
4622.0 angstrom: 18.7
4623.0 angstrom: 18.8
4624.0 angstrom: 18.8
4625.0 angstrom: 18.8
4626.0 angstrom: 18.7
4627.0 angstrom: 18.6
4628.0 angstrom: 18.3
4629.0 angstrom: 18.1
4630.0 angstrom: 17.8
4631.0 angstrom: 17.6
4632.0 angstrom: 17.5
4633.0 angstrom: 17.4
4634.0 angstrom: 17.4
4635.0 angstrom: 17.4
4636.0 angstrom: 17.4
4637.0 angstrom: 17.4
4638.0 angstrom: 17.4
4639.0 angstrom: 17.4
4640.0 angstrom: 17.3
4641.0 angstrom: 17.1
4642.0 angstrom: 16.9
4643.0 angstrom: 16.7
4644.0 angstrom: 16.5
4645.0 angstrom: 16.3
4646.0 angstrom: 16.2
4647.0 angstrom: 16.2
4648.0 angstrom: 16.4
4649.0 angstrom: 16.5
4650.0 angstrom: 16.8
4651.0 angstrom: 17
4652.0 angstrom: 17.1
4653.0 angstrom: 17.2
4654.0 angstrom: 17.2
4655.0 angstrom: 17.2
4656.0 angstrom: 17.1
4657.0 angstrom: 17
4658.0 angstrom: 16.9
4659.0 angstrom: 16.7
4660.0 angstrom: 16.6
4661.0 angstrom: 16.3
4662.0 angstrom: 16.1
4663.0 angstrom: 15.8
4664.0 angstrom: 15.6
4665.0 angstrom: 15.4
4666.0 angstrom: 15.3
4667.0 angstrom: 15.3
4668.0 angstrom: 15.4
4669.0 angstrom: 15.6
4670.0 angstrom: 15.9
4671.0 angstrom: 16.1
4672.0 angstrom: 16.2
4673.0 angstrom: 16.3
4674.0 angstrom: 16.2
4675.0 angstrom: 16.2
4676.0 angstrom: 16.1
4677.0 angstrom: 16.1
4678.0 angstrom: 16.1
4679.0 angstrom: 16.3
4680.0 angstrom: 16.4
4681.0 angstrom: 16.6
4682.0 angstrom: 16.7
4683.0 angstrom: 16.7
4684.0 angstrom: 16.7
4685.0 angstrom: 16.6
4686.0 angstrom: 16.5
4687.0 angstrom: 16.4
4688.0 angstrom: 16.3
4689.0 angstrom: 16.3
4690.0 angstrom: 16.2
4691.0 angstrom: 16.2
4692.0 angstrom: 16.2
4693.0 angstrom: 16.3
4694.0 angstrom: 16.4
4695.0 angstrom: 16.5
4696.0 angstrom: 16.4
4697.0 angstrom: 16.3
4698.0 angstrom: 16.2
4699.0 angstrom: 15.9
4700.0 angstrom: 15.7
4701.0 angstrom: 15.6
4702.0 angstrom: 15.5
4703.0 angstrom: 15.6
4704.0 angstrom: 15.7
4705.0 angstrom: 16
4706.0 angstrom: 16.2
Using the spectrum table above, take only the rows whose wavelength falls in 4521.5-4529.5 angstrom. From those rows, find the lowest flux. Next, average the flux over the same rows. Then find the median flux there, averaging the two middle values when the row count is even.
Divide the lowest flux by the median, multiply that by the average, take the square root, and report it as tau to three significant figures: 3.80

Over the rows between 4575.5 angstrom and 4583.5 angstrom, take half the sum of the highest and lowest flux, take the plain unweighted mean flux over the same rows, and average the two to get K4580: 17.1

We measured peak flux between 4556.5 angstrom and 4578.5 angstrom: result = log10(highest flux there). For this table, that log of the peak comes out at 1.27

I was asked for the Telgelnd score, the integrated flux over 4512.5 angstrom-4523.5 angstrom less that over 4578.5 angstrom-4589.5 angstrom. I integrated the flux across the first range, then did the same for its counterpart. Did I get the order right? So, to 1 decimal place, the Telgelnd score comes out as 10.6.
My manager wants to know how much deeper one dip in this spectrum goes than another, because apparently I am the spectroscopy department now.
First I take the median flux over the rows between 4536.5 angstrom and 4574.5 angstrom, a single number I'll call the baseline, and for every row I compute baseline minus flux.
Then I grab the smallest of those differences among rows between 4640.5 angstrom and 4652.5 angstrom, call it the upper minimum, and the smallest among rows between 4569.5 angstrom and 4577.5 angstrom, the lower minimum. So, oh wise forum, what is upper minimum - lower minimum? 1.5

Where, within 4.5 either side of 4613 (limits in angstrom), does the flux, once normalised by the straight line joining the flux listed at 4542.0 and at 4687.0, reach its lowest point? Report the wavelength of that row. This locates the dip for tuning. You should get 4609.0 angstrom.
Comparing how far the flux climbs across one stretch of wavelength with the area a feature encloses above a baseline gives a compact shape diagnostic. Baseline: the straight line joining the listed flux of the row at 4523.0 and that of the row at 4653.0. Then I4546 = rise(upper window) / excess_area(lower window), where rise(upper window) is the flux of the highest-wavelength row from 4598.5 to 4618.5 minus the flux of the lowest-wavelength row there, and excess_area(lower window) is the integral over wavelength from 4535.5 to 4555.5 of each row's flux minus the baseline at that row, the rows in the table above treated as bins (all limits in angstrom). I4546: -0.23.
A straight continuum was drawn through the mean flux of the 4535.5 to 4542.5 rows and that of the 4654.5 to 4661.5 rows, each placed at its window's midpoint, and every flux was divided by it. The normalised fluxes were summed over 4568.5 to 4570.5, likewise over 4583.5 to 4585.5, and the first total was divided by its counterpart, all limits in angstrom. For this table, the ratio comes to 1.12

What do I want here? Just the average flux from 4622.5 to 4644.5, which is 17.7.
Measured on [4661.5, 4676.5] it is 15.8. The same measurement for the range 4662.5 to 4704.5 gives 16.1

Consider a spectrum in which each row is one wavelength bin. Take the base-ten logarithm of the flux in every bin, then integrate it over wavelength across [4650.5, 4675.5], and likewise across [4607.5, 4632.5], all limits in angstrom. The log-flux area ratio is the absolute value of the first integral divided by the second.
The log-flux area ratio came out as 0.96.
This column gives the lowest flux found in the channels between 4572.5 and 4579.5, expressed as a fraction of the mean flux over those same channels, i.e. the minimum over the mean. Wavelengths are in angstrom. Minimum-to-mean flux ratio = 0.980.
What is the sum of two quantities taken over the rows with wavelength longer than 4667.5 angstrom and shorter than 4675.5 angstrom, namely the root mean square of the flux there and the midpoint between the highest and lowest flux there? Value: 31.8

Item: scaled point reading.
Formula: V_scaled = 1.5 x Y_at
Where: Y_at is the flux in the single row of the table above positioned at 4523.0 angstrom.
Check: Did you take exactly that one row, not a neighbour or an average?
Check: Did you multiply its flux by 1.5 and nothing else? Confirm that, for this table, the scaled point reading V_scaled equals 25.5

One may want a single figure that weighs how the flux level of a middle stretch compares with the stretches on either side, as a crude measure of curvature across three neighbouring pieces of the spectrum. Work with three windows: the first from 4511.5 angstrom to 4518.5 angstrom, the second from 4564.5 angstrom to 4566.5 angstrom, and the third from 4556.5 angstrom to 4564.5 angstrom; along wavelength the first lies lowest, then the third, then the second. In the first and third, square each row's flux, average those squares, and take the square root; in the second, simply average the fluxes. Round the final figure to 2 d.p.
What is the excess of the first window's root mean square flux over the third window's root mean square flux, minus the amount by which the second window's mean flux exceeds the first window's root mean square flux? 0.15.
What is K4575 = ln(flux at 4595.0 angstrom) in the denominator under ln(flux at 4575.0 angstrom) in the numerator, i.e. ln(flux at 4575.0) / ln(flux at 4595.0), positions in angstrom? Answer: 1.02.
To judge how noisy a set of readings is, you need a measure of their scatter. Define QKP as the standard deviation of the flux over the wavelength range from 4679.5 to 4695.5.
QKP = 0.18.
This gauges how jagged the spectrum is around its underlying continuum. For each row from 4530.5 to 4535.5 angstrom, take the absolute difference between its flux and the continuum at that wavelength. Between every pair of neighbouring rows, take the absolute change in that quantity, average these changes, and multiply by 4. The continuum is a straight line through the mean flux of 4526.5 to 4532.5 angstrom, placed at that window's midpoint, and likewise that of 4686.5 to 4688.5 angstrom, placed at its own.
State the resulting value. 1.1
